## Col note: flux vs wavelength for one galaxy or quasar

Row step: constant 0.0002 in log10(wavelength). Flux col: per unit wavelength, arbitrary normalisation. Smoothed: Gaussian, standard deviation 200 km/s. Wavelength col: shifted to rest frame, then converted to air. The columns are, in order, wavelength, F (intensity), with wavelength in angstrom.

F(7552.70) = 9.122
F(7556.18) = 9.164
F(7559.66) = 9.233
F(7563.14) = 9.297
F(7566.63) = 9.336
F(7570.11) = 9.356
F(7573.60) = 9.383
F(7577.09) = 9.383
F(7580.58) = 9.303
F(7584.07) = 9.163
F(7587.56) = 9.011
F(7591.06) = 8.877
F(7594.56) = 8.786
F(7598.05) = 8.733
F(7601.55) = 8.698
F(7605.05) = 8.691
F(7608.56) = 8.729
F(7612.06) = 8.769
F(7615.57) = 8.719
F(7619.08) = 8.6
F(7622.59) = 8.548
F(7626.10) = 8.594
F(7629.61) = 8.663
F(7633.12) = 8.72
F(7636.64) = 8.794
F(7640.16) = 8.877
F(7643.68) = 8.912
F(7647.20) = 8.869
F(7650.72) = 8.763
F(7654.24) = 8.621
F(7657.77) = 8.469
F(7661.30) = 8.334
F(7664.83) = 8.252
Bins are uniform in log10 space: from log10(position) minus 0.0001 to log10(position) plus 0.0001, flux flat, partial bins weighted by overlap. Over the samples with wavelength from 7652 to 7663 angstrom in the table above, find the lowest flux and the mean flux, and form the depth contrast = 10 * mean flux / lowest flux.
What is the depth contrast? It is 10.2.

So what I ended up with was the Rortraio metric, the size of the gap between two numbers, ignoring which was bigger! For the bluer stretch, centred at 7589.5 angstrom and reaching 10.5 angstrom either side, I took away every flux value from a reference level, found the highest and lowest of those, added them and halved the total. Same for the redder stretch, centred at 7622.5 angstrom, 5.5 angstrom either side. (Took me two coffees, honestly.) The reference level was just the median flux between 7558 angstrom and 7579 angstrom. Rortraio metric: 0.4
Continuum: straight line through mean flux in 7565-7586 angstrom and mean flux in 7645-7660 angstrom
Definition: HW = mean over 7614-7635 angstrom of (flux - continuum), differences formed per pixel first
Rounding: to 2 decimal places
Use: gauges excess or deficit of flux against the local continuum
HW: -0.27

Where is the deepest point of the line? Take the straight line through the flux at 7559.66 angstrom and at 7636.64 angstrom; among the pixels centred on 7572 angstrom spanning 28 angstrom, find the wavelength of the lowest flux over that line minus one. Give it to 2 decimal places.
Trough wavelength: 7559.66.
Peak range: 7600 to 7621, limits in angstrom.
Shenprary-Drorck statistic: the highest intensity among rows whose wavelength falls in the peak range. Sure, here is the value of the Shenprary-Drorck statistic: 8.769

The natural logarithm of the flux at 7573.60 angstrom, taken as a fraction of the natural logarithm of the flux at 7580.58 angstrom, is 1.00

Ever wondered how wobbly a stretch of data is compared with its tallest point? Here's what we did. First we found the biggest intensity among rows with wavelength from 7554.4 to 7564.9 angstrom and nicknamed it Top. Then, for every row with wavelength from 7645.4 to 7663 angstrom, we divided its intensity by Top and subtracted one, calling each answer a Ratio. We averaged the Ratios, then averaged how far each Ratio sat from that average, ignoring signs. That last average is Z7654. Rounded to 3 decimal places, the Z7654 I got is 0.018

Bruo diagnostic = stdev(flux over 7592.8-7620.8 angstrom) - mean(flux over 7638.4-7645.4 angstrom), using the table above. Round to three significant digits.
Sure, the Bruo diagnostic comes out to -8.84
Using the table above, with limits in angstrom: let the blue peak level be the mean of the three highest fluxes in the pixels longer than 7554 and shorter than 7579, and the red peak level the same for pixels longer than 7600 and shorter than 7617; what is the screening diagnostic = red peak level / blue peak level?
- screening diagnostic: 0.93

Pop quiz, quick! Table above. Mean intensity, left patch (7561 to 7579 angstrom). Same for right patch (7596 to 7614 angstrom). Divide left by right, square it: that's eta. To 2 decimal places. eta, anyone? 1.15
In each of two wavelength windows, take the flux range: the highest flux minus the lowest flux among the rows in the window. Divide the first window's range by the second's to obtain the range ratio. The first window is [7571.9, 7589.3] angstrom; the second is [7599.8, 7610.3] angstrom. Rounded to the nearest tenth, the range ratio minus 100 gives -90.2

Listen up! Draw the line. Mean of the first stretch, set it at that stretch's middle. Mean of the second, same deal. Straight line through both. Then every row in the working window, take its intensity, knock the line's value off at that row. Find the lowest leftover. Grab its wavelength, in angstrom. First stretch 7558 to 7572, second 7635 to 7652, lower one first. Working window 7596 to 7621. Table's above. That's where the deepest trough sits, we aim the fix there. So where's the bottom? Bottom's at 7601.55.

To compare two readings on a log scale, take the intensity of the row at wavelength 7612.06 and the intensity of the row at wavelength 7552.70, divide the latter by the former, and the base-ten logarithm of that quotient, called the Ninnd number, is 0.017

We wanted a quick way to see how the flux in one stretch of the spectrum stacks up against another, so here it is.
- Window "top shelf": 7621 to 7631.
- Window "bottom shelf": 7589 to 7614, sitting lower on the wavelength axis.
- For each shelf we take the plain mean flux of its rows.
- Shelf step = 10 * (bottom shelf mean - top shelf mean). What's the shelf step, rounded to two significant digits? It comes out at 1.5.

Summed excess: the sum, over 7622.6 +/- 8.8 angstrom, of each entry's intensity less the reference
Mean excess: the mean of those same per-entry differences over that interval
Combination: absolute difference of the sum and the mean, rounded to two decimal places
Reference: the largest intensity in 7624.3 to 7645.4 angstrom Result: 1.15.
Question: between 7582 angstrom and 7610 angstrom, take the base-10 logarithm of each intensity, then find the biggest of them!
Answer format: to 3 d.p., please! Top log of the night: 0.962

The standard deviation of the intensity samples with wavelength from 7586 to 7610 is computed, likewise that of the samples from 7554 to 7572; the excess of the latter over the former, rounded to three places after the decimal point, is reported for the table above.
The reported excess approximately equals -0.038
